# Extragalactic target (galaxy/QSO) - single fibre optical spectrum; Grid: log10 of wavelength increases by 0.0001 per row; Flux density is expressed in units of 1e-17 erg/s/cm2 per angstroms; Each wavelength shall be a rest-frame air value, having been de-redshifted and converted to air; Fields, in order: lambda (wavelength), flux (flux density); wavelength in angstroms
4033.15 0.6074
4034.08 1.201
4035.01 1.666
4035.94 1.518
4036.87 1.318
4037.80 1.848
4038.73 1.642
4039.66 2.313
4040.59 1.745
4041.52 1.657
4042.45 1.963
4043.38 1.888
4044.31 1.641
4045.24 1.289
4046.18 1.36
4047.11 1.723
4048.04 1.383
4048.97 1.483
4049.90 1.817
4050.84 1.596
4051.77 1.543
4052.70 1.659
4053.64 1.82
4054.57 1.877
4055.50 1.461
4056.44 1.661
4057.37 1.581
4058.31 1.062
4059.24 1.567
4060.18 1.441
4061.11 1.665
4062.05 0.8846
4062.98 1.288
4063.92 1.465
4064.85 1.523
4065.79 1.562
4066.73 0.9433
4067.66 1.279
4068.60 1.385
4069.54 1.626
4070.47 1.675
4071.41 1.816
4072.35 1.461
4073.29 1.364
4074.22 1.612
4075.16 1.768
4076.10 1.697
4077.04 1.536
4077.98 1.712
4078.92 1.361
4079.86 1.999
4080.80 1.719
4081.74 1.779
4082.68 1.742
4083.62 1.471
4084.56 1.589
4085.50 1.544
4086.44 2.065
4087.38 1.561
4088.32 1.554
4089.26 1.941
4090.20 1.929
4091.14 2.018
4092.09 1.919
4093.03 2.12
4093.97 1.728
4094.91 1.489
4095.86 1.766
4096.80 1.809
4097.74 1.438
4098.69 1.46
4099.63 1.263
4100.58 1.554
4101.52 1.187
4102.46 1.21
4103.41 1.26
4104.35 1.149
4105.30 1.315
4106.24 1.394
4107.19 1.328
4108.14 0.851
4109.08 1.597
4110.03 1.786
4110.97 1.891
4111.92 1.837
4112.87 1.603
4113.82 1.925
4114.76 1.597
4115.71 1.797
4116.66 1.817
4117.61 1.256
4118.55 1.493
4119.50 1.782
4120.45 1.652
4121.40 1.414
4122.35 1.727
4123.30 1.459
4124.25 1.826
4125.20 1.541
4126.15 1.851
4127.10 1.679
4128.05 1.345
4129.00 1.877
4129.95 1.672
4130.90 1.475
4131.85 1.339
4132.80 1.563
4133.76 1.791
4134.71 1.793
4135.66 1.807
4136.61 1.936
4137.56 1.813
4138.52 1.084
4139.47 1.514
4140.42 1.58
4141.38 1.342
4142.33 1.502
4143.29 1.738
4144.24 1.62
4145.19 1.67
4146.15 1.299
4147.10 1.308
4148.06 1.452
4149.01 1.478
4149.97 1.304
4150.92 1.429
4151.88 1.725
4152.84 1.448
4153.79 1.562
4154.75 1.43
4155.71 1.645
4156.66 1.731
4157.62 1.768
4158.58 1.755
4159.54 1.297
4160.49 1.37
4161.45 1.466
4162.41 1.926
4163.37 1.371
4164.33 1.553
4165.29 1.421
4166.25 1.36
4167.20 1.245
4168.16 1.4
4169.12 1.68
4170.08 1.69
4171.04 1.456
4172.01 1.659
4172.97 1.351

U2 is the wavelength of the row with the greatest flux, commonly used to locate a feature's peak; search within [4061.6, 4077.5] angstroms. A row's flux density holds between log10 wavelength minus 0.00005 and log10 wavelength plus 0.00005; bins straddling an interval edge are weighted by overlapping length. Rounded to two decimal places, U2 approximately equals 4071.41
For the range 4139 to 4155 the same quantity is 4143.29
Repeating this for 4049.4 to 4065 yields 4054.57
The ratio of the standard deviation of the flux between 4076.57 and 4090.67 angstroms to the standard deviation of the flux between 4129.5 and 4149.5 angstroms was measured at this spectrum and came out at 1.0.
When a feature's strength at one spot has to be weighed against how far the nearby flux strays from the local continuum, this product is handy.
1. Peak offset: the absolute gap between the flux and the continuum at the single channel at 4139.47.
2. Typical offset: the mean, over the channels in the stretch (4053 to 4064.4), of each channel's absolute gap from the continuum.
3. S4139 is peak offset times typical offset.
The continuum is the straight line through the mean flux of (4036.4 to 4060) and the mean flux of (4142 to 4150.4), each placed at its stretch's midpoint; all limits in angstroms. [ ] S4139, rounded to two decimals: 0.00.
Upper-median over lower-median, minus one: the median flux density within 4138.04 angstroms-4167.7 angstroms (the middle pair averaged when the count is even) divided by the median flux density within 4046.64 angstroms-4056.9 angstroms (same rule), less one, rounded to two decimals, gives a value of -0.12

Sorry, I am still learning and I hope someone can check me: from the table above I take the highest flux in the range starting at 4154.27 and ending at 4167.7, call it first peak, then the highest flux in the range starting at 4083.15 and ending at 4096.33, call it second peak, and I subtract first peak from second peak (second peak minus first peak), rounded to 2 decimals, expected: 0.19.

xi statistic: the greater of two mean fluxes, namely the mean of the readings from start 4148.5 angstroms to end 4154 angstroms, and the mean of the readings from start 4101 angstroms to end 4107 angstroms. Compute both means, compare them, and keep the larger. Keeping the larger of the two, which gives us 1.49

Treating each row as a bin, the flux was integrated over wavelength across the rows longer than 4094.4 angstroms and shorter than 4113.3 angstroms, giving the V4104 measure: 27.6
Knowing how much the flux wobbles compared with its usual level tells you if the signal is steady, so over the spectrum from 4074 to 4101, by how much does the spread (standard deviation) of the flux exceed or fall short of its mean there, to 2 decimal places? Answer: -1.48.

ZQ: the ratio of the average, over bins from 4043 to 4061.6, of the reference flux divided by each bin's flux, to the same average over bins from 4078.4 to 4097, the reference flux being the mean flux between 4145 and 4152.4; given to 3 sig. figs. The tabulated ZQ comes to 1.12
